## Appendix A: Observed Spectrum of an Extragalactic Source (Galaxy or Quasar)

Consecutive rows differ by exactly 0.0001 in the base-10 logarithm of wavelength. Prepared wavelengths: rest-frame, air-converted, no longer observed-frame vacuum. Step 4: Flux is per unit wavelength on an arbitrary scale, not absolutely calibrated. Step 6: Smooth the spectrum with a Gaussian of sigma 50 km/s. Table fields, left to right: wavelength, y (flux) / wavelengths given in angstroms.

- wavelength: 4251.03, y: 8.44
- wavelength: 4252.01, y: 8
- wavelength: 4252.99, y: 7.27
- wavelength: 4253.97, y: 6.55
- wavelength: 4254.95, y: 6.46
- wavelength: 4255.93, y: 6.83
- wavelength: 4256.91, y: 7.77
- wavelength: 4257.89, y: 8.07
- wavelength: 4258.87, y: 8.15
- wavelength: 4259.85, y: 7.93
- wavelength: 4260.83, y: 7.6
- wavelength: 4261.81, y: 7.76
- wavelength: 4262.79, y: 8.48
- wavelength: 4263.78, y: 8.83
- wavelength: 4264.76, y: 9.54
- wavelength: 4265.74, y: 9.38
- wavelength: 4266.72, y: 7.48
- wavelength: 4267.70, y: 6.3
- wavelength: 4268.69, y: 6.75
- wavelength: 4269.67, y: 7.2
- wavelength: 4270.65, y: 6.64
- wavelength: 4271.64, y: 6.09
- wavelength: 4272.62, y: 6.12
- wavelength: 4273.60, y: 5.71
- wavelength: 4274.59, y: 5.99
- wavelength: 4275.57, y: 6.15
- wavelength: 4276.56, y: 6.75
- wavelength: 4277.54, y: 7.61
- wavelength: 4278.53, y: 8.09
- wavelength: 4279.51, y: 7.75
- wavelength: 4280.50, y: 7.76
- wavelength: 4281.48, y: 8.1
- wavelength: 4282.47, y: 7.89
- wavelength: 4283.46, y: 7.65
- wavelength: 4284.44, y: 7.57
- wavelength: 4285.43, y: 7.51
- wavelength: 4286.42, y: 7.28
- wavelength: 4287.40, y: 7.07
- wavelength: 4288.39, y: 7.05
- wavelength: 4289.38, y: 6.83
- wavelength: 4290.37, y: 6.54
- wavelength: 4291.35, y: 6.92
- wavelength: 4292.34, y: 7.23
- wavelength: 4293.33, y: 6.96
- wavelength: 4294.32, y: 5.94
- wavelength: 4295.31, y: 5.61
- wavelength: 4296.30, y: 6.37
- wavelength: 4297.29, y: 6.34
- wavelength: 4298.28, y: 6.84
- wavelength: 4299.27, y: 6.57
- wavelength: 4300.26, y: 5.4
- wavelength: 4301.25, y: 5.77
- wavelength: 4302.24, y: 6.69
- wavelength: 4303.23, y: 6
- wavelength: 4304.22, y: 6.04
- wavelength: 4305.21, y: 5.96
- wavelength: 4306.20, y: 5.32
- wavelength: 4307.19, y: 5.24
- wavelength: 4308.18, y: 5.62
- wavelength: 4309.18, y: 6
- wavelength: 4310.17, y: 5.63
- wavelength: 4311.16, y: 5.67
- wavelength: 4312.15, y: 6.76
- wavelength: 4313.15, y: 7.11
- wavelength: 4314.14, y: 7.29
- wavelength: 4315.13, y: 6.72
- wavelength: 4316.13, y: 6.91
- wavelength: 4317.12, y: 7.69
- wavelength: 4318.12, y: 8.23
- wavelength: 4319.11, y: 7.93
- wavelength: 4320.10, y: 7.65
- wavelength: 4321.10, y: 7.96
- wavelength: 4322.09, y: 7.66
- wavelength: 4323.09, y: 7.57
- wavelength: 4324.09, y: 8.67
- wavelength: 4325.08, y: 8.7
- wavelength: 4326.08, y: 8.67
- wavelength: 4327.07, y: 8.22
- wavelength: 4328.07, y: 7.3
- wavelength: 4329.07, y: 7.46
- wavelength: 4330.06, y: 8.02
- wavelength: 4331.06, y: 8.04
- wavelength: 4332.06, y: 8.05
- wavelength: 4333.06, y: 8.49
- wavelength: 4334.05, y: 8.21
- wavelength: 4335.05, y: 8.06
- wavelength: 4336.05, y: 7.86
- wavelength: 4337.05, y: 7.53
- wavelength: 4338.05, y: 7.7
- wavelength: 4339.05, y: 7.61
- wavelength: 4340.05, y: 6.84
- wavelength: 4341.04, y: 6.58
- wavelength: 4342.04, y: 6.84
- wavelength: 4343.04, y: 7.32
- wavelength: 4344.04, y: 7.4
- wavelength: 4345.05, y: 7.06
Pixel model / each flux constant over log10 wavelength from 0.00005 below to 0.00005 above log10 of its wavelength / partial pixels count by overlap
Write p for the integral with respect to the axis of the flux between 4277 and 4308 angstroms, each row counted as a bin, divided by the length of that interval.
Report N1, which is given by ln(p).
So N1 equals 1.91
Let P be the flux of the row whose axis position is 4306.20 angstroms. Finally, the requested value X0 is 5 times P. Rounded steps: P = 5.32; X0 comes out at 26.6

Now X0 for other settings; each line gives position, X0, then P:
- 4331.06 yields 40.2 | 8.04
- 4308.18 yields 28.1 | 5.62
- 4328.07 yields 36.5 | 7.3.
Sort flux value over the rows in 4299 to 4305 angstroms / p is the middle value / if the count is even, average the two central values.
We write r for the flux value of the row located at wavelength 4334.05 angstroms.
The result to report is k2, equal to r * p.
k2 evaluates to 49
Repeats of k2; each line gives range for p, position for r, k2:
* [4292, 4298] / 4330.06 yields 51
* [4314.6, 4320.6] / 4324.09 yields 66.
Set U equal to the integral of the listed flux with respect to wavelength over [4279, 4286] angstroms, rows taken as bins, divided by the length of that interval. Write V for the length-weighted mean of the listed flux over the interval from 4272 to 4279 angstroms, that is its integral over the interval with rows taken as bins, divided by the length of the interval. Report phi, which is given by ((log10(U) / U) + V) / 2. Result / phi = 3.4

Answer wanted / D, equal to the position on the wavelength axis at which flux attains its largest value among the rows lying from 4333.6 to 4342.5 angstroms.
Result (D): 4334.05 angstroms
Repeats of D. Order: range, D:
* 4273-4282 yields 4281.48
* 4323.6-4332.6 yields 4325.08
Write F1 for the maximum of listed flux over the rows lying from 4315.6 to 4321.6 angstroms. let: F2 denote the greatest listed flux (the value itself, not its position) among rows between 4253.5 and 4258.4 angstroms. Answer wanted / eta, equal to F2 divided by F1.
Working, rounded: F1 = 8.23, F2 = 8.07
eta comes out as 0.98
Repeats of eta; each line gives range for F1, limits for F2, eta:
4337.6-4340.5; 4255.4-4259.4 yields 1.06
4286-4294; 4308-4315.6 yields 1.00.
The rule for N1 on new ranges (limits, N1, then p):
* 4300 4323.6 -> 1.89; 6.6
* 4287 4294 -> 1.93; 6.9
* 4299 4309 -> 1.77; 5.8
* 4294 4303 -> 1.82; 6.2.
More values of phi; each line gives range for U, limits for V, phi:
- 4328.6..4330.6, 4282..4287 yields 3.8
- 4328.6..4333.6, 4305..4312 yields 2.9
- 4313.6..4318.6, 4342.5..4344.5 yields 3.7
